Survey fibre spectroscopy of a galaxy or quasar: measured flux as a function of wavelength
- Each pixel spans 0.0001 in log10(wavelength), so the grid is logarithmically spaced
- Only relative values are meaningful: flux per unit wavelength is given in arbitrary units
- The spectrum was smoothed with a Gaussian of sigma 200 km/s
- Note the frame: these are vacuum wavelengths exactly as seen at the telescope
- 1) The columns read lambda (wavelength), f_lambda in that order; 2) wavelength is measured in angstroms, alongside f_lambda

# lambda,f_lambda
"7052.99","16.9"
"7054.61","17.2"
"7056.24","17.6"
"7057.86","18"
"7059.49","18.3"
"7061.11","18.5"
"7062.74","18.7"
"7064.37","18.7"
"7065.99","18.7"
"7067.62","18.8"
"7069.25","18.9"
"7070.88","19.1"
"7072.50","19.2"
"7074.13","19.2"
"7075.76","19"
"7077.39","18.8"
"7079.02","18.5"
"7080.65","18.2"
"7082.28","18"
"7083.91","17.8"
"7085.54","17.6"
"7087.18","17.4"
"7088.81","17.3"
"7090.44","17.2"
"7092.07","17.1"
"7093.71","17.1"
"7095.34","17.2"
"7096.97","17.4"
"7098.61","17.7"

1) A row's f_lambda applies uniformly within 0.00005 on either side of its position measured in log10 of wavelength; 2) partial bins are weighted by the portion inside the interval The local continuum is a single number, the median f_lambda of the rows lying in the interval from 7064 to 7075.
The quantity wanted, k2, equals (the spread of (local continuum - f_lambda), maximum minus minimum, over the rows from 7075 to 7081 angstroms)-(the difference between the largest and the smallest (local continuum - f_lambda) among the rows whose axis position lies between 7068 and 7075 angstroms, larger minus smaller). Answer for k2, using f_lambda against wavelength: 0.5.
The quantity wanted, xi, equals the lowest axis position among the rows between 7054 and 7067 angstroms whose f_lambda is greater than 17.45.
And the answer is 7056.24 angstroms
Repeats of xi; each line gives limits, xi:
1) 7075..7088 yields 7075.76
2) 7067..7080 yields 7067.62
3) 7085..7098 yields 7085.54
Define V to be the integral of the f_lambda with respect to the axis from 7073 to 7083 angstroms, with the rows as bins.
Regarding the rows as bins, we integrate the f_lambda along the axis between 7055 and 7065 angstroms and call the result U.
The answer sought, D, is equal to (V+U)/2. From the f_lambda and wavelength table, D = 184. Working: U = 182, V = 186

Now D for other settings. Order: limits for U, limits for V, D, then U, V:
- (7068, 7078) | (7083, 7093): 182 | 190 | 174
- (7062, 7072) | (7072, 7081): 179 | 188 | 169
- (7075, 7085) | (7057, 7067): 184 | 184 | 185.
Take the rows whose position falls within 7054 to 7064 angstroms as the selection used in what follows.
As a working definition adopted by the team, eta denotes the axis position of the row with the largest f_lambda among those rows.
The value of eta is 7062.74 angstroms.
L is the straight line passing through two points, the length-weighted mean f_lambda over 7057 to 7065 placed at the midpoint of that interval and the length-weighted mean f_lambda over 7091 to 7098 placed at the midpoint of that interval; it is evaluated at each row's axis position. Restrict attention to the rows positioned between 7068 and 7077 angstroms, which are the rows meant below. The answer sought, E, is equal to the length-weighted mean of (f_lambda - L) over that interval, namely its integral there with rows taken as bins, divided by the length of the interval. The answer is 1.0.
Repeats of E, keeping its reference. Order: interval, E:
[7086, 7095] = -0.1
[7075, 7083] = 0.7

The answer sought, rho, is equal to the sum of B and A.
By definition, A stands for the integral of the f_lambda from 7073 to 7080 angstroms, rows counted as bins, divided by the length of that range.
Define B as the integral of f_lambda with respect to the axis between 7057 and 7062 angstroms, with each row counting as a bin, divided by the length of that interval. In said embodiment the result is 37.1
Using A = 18.9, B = 18.3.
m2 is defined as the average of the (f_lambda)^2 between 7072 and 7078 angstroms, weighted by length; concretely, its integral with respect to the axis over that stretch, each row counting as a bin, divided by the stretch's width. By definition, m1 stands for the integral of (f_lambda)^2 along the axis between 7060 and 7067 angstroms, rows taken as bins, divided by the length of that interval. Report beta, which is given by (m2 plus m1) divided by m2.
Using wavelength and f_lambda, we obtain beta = 1.96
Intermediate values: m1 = 348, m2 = 363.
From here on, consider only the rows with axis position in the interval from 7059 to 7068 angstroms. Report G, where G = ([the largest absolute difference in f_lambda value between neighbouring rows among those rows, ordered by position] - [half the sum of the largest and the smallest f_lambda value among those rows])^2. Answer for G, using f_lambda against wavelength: 337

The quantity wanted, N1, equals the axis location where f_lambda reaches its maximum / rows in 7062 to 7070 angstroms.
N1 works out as 7069.25 angstroms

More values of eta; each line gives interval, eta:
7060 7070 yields 7069.25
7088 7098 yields 7096.97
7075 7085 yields 7075.76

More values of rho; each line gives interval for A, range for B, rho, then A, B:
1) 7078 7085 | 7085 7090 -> 35.5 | 18.1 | 17.4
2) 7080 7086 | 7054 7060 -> 35.7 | 17.9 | 17.8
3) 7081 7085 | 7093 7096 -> 35.1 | 17.9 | 17.2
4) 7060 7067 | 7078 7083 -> 36.9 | 18.6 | 18.3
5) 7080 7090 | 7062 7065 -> 36.4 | 17.7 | 18.7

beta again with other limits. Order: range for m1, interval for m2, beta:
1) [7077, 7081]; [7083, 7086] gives 2.09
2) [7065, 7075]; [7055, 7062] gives 2.11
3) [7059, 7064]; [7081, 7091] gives 2.11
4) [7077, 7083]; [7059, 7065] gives 1.98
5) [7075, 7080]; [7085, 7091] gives 2.17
